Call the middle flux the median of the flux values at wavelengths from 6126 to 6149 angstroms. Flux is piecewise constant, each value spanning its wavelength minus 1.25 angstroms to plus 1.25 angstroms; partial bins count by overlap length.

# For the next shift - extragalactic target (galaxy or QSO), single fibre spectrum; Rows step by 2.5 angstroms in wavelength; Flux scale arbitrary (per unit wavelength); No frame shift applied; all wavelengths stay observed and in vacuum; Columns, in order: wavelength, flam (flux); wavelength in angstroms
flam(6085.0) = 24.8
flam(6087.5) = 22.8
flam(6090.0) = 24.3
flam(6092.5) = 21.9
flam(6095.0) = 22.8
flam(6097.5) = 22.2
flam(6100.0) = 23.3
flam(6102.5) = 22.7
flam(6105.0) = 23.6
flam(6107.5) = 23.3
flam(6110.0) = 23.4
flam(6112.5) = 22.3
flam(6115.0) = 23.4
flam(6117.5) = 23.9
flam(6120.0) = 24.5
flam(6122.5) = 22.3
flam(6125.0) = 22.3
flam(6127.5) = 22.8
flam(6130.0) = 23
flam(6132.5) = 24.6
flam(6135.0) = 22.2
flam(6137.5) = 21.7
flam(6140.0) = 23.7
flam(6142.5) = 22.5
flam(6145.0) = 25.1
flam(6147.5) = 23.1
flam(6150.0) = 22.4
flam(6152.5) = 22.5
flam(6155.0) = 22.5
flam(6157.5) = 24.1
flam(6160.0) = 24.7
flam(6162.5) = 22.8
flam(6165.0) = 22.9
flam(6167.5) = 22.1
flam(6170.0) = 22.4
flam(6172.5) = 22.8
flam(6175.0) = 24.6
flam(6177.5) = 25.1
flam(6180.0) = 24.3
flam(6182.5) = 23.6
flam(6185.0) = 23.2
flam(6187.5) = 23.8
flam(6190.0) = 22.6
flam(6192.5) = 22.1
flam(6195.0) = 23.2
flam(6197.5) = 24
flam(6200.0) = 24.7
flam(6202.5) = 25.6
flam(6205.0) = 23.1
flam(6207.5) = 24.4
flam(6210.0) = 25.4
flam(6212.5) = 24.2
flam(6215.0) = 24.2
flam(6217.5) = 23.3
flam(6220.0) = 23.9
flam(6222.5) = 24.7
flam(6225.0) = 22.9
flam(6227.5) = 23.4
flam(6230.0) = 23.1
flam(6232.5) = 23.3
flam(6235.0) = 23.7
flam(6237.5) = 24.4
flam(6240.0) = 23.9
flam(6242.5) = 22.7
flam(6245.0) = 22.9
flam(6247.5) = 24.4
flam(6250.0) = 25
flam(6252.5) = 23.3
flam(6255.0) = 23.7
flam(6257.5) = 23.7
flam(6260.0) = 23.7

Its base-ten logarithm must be 1.36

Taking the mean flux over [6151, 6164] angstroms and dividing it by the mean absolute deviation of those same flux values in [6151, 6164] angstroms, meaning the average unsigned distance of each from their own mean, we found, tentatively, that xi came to 27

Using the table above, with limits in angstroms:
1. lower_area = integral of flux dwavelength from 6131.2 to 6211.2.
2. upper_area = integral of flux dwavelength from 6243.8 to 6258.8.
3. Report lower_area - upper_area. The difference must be 1522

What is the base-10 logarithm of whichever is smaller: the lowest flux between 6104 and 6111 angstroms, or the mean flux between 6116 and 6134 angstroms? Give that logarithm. 1.37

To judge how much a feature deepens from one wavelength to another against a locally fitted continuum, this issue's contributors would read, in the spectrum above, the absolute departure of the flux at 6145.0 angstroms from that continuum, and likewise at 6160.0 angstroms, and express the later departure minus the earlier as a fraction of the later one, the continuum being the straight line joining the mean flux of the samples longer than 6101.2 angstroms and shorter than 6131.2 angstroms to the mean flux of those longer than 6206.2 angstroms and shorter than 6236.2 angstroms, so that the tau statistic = -0.4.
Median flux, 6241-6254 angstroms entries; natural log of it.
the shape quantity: 3.15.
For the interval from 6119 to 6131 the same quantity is 3.13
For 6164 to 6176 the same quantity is 3.13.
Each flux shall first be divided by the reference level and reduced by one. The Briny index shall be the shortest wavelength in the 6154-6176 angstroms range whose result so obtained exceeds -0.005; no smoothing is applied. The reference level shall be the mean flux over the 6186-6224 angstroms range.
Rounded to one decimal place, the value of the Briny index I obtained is 6157.5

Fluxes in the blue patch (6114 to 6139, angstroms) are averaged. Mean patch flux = 23.1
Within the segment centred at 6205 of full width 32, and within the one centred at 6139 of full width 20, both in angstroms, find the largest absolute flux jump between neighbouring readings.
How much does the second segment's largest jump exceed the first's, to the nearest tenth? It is 0.1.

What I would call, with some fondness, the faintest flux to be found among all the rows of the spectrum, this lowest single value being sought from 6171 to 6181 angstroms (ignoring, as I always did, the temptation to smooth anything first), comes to 22.8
